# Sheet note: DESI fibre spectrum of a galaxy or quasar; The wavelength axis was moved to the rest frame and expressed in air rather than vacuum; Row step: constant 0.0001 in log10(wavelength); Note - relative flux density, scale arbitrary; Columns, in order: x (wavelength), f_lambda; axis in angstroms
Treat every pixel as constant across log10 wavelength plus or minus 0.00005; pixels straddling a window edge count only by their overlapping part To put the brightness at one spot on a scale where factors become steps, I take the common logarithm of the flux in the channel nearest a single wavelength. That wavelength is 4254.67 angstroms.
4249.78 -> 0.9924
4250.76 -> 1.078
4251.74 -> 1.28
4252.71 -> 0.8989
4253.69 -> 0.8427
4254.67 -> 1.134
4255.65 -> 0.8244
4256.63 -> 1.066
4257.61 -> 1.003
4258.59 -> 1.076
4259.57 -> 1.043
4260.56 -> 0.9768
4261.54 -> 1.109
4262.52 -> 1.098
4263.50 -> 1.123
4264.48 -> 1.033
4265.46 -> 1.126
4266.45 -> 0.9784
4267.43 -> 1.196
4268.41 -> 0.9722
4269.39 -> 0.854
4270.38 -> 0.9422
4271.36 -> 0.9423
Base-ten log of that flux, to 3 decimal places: 0.055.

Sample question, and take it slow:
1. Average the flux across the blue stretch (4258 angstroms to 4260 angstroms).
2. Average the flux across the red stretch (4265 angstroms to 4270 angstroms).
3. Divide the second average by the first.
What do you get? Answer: 0.97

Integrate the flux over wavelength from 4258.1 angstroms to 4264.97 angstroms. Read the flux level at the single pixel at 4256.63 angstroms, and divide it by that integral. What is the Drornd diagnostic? 0.146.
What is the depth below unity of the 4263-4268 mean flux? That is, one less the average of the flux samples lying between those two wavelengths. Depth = -0.09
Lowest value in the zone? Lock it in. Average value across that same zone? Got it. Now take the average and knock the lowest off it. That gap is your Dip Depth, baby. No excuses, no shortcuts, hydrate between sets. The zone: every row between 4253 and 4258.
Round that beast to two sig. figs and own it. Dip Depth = 0.15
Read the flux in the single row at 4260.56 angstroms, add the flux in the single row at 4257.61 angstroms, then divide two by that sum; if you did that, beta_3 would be 1.01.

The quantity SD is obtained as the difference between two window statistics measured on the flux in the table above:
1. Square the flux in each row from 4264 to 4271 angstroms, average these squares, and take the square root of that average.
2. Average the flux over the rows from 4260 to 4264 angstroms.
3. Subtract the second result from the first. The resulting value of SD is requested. -0.06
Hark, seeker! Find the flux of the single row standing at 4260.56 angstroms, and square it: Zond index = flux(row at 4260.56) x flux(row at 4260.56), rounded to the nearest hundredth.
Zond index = 0.95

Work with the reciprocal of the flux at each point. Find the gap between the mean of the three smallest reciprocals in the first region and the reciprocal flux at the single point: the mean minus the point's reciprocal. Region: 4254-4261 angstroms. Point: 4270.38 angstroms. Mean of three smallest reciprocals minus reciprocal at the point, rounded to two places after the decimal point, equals -0.14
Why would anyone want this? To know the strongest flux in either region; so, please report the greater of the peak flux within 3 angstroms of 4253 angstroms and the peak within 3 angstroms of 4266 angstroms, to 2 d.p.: 1.28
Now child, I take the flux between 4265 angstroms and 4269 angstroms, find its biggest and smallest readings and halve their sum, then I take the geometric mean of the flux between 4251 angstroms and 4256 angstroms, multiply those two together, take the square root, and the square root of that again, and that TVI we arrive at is 1.02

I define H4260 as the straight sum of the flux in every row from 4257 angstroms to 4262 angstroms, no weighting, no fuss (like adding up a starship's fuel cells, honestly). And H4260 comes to 5.21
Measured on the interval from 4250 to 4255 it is 5.23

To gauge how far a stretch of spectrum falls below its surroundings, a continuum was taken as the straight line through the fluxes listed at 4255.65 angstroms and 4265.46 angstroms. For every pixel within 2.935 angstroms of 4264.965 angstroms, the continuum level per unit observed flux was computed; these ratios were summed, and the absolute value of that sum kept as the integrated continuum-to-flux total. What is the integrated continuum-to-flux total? 6.1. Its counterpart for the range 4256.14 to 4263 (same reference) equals 6.3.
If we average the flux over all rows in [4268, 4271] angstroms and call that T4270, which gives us 0.92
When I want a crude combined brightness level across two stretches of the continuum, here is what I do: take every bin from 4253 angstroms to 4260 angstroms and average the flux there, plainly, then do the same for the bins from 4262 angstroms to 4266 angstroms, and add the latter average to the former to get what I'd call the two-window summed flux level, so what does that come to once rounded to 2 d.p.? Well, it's 2.09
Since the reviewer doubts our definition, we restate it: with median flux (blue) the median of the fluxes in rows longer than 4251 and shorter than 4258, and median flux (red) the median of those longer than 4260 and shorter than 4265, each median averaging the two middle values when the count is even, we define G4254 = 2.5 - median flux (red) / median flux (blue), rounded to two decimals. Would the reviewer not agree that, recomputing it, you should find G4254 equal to 1.41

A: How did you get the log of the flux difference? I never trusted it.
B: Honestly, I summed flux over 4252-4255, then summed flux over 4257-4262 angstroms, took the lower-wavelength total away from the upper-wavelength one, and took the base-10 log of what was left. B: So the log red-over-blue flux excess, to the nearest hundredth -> 0.37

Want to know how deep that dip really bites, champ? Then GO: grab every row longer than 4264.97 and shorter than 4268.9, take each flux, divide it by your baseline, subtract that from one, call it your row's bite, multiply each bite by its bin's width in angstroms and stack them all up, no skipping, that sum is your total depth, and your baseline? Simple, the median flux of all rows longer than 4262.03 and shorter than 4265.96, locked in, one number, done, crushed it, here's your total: 0.15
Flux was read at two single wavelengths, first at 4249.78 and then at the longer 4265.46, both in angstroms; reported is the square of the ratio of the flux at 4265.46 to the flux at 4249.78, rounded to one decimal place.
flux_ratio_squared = 1.3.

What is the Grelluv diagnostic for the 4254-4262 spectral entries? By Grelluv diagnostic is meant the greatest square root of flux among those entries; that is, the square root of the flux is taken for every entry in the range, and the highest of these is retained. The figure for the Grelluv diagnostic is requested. 1.06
